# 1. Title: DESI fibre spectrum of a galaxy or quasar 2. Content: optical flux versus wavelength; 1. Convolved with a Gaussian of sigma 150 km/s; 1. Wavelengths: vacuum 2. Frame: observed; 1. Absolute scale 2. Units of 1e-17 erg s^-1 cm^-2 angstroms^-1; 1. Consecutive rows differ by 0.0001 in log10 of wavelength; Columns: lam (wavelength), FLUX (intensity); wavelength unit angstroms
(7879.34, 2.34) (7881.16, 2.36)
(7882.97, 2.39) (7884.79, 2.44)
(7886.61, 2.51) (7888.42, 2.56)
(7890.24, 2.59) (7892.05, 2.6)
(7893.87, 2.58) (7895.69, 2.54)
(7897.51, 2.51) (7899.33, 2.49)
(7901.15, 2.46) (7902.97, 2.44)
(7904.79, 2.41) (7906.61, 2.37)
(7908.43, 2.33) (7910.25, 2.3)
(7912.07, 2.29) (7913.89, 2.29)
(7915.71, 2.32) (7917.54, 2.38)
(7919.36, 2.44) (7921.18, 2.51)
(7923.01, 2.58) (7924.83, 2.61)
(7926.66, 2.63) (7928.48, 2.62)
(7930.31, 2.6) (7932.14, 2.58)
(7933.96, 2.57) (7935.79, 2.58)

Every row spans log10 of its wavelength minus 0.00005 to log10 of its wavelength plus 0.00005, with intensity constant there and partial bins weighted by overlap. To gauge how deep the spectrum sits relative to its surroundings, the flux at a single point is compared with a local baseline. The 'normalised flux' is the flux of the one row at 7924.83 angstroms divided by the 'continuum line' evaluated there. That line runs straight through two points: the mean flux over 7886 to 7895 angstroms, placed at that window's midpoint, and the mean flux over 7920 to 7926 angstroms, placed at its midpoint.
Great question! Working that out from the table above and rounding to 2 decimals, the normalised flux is 1.02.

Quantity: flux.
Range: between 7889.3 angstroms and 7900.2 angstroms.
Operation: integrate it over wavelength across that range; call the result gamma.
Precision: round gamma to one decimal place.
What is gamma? 27.8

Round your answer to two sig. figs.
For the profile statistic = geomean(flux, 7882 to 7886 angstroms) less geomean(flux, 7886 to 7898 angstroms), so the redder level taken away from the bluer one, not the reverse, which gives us -0.14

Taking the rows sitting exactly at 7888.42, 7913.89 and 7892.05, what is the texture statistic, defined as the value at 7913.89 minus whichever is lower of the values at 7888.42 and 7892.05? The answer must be -0.270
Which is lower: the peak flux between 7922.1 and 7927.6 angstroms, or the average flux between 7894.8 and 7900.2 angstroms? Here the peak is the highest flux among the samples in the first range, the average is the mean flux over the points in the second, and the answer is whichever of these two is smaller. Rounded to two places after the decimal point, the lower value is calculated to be 2.51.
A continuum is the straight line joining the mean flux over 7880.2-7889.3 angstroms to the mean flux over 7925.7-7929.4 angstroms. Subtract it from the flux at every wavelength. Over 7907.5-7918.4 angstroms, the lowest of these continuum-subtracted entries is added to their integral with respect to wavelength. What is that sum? -3.0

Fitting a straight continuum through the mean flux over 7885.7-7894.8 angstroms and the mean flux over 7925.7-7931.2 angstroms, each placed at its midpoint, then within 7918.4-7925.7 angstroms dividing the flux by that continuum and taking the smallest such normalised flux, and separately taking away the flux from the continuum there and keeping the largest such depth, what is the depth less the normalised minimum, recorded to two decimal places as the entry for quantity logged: -0.77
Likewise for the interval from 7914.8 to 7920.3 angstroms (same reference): -0.61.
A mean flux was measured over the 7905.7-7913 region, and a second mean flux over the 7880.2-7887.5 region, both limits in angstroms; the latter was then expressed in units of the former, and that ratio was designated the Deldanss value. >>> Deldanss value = 1.04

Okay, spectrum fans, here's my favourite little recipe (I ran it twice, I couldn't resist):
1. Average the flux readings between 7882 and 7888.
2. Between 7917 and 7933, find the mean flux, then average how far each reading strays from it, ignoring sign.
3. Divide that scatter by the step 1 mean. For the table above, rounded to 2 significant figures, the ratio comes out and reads 0.029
